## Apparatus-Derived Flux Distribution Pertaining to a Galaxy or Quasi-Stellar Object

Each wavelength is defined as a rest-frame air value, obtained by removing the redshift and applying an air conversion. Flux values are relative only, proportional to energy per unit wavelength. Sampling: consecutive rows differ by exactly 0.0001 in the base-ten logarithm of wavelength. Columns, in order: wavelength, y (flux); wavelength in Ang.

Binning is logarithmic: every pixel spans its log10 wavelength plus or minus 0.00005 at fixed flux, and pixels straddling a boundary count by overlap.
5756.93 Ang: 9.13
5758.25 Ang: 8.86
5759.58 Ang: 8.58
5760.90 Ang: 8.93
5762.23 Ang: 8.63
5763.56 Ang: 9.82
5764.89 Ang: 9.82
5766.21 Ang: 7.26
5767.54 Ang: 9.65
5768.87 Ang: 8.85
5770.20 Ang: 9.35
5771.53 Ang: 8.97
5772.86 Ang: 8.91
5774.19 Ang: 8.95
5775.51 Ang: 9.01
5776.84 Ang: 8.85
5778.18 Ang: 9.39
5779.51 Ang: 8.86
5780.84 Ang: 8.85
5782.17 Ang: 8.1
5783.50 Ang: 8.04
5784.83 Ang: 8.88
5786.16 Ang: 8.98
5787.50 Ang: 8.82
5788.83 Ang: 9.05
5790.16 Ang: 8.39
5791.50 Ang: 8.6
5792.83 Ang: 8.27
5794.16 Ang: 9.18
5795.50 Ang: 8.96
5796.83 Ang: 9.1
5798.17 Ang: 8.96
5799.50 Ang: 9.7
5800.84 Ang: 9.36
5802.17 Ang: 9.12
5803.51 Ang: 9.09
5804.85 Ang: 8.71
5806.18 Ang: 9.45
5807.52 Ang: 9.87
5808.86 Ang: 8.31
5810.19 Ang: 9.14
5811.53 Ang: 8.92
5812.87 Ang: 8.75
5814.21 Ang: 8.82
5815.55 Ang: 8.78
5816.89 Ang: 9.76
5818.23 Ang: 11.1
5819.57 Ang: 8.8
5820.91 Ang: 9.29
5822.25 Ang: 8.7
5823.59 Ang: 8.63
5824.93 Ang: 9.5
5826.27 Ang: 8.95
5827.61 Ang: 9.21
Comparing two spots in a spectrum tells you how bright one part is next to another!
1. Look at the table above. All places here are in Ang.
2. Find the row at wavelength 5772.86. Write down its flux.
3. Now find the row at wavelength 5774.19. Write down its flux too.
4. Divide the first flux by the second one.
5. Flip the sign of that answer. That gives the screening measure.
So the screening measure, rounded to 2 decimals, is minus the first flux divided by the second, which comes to -1.00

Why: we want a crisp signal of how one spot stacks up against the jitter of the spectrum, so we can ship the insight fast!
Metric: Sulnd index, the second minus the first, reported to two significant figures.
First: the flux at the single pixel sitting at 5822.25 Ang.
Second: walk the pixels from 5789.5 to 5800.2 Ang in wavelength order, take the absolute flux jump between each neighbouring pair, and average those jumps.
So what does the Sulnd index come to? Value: -8.3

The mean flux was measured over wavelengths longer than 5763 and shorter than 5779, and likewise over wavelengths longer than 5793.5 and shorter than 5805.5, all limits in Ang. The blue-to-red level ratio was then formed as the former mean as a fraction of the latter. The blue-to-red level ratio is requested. 0.993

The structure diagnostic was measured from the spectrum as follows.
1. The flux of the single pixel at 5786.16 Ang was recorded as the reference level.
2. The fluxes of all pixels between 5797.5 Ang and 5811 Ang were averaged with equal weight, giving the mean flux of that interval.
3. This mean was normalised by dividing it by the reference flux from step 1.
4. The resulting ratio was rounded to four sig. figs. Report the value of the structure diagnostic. 1.021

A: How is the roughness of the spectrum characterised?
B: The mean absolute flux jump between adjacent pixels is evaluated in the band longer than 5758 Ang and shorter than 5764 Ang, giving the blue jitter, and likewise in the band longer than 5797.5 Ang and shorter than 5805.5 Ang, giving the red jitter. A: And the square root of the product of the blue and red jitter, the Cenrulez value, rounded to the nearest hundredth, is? 0.43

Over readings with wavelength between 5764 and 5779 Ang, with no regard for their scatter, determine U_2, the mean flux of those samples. 9.0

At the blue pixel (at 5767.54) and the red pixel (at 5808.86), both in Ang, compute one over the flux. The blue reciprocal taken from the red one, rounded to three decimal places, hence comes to 0.017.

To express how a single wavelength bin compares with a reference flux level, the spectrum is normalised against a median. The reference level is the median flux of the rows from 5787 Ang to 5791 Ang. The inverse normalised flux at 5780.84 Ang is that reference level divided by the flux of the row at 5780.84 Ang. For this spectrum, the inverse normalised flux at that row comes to 1.00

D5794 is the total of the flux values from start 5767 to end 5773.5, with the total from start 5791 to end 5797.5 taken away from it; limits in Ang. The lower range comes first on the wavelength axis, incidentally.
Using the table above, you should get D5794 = 1.6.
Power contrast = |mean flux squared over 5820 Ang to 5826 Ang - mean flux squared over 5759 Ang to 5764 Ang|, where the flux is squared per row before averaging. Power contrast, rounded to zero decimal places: 1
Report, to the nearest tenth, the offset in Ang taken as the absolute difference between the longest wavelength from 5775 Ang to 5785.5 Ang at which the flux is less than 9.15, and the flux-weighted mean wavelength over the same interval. 4.7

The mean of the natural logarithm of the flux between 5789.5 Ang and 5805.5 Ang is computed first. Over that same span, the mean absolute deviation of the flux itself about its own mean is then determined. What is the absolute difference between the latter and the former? 1.88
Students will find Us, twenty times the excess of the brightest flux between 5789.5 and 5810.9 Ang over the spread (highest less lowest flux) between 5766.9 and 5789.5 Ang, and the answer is 165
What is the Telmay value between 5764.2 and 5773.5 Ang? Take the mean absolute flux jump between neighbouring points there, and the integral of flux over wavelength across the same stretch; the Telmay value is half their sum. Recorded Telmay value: 42.3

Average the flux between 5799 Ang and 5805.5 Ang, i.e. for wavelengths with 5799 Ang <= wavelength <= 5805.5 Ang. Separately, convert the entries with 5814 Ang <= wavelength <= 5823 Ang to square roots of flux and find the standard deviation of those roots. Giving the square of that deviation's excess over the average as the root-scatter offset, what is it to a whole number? 82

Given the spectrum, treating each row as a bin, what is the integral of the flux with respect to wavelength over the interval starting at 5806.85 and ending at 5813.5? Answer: 60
